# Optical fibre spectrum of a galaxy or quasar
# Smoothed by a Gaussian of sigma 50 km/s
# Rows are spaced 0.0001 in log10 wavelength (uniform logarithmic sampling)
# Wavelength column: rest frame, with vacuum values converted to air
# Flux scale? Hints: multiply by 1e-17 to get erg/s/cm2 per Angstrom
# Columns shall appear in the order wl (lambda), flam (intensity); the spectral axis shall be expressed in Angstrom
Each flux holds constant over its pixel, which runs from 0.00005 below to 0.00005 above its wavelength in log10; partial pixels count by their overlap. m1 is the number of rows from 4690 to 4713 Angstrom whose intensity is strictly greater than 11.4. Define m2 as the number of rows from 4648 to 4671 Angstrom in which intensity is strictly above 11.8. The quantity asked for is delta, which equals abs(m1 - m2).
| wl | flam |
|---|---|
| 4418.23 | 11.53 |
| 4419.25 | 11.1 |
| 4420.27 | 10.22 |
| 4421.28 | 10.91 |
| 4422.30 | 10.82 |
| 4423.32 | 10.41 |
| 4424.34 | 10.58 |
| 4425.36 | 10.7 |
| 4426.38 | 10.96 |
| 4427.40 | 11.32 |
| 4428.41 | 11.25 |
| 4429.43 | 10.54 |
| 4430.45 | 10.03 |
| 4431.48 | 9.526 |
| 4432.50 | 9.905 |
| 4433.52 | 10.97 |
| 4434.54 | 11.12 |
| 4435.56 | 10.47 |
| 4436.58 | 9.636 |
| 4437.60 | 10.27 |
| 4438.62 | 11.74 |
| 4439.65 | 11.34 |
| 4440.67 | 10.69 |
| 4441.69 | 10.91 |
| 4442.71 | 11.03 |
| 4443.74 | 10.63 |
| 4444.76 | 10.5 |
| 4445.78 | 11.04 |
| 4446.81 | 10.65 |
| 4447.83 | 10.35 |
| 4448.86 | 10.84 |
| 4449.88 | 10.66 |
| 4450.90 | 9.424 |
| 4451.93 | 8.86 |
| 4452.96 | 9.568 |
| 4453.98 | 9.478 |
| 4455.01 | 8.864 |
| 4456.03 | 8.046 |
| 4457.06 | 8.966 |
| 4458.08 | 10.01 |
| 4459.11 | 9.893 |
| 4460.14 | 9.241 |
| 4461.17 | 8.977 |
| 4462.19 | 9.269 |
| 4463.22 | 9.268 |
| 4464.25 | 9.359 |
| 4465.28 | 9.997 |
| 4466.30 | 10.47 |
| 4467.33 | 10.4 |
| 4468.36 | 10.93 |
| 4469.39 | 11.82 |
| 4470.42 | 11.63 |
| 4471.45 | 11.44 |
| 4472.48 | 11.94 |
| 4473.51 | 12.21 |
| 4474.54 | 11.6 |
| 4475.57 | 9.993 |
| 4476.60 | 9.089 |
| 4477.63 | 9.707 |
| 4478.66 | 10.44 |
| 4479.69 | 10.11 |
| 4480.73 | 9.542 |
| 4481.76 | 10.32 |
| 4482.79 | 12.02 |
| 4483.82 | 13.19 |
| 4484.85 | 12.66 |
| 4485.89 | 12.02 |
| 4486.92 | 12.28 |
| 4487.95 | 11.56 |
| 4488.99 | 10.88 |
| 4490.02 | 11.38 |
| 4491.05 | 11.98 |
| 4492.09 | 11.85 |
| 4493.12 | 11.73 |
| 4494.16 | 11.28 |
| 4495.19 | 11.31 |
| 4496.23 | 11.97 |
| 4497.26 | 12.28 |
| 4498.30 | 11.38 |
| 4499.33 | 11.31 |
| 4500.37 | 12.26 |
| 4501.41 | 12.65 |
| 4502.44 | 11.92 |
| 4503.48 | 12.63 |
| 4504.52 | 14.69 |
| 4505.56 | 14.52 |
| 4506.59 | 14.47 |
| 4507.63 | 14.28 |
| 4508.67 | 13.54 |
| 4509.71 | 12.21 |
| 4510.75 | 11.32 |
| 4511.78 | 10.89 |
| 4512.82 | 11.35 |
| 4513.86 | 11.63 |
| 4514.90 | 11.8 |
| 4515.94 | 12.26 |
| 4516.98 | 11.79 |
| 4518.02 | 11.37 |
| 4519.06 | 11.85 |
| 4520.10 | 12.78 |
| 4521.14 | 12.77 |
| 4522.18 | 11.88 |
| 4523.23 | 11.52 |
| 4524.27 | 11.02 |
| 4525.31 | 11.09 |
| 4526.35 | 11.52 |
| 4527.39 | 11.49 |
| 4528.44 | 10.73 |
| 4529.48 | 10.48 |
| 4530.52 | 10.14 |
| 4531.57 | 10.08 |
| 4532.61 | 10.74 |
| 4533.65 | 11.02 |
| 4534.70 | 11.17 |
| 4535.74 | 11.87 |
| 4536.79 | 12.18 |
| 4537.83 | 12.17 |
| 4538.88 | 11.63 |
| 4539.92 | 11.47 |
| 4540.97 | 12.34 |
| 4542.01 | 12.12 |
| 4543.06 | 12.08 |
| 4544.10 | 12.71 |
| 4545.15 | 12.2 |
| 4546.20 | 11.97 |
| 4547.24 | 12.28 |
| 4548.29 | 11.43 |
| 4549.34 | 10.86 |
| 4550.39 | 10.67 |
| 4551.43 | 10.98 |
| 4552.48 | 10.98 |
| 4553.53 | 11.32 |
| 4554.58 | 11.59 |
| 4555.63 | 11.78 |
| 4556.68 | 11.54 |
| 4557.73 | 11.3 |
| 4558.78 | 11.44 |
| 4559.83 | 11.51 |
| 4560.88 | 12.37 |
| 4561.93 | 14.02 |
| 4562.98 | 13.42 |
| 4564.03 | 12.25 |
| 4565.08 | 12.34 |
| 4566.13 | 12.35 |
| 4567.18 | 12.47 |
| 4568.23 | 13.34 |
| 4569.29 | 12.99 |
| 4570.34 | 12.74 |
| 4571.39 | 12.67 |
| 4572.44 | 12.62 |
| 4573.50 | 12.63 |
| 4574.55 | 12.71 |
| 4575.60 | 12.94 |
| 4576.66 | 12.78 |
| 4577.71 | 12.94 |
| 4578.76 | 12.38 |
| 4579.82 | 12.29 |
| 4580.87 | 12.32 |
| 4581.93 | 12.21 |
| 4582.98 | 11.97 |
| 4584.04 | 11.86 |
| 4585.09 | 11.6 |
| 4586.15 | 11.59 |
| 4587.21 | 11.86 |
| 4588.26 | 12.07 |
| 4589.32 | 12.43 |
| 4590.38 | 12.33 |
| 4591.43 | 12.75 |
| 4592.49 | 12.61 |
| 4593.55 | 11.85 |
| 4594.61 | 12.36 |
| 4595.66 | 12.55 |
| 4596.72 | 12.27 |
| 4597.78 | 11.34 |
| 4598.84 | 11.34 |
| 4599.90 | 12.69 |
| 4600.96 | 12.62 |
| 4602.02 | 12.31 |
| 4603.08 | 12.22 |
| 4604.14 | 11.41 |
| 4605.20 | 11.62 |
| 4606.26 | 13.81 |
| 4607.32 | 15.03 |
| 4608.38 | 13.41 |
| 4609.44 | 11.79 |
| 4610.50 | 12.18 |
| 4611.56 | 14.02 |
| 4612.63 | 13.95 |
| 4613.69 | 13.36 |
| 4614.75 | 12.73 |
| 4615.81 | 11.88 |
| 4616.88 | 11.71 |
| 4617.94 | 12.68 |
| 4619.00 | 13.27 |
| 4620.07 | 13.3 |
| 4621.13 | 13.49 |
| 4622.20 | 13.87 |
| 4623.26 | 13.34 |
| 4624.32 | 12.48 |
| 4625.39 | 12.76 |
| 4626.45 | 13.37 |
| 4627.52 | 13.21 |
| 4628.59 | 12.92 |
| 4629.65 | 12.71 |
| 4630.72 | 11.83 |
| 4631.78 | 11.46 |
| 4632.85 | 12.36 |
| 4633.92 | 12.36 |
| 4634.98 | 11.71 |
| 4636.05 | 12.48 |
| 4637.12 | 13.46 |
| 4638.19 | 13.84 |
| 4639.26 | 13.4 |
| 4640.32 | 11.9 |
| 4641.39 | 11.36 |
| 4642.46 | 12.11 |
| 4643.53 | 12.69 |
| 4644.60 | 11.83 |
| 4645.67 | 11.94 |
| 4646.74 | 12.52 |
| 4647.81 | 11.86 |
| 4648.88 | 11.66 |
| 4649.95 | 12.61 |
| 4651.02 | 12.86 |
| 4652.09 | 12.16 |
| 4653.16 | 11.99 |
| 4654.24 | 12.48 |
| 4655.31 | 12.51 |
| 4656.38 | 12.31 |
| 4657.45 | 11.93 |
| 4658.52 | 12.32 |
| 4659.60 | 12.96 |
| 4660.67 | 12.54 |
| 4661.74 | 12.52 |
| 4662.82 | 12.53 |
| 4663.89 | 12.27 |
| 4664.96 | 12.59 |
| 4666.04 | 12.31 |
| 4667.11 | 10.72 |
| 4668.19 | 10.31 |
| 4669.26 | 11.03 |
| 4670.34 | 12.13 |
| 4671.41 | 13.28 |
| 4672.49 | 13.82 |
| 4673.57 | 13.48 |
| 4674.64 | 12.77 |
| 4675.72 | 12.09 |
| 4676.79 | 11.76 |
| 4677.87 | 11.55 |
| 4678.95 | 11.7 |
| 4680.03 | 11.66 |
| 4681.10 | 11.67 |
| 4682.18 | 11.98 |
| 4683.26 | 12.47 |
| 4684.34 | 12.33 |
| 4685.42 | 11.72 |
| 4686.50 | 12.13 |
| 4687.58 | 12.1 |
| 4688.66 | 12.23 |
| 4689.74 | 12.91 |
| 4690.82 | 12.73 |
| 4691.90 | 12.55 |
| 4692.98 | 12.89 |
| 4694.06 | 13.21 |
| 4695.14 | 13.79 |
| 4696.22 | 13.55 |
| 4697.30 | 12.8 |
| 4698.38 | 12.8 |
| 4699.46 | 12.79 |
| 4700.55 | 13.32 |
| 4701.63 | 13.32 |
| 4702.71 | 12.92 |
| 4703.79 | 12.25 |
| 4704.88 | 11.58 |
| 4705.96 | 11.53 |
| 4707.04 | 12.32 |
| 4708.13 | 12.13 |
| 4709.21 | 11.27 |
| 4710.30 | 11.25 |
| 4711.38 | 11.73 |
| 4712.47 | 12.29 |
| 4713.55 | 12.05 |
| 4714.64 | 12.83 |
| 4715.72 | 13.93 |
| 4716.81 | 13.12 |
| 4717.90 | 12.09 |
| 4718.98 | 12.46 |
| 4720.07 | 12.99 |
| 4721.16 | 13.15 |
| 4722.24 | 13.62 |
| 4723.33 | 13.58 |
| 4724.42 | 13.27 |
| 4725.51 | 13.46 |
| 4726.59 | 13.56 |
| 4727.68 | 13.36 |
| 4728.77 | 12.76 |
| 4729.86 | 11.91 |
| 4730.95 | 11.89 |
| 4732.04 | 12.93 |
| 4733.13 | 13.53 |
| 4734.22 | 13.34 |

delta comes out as 2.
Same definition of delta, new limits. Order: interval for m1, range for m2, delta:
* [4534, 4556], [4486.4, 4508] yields 2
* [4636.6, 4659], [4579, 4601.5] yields 3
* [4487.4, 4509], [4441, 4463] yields 15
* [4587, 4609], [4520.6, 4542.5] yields 12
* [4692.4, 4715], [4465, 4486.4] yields 12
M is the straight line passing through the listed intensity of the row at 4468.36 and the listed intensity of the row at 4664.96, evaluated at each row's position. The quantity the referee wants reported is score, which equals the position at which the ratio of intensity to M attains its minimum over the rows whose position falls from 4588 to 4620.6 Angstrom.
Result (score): 4598.84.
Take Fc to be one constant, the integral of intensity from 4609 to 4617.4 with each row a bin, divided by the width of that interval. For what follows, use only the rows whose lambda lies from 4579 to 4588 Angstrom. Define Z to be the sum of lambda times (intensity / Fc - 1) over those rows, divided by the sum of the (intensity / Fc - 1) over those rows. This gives 4584.3 Angstrom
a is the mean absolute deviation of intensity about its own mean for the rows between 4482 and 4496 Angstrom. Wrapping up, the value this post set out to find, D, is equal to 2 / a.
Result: 4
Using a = 0.5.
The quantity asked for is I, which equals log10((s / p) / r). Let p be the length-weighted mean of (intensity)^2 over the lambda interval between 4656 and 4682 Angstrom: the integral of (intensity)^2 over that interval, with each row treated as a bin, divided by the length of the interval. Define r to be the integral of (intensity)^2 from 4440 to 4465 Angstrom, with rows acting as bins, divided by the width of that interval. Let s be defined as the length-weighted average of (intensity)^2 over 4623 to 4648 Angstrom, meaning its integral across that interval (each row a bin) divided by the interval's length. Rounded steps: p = 149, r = 98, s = 157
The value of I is -1.97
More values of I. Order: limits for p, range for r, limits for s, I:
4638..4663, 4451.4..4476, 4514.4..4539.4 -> -2.08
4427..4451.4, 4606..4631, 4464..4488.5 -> -2.20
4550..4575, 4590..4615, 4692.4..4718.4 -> -2.18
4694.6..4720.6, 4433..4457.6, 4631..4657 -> -2.04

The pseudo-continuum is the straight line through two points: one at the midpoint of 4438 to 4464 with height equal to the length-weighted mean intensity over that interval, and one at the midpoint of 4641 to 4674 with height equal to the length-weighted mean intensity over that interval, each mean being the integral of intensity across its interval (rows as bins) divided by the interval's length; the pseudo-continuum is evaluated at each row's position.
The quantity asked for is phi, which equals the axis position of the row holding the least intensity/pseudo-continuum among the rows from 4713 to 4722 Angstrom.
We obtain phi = 4717.90 Angstrom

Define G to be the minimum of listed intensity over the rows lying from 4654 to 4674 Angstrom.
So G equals 10.31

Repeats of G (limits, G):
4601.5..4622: 11.41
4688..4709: 11.53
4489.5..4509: 11.28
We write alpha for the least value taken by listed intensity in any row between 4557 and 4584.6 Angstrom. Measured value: 11.3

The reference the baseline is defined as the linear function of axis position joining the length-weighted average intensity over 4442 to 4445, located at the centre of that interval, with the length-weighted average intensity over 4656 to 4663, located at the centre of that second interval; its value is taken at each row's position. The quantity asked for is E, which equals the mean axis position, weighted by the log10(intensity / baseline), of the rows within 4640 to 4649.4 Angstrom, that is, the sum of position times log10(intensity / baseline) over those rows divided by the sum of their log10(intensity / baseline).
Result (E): 4644.5 Angstrom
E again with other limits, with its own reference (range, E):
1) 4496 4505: 4501.7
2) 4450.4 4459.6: 4454.9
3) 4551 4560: 4554.2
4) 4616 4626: 4621.7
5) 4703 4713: 4708.3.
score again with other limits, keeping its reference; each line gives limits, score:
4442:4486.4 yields 4456.03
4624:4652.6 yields 4641.39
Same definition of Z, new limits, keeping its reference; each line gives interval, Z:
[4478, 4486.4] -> 4480.6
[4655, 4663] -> 4658.1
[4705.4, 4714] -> 4709.6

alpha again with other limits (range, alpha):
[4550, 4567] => 10.67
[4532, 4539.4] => 10.74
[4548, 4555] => 10.67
